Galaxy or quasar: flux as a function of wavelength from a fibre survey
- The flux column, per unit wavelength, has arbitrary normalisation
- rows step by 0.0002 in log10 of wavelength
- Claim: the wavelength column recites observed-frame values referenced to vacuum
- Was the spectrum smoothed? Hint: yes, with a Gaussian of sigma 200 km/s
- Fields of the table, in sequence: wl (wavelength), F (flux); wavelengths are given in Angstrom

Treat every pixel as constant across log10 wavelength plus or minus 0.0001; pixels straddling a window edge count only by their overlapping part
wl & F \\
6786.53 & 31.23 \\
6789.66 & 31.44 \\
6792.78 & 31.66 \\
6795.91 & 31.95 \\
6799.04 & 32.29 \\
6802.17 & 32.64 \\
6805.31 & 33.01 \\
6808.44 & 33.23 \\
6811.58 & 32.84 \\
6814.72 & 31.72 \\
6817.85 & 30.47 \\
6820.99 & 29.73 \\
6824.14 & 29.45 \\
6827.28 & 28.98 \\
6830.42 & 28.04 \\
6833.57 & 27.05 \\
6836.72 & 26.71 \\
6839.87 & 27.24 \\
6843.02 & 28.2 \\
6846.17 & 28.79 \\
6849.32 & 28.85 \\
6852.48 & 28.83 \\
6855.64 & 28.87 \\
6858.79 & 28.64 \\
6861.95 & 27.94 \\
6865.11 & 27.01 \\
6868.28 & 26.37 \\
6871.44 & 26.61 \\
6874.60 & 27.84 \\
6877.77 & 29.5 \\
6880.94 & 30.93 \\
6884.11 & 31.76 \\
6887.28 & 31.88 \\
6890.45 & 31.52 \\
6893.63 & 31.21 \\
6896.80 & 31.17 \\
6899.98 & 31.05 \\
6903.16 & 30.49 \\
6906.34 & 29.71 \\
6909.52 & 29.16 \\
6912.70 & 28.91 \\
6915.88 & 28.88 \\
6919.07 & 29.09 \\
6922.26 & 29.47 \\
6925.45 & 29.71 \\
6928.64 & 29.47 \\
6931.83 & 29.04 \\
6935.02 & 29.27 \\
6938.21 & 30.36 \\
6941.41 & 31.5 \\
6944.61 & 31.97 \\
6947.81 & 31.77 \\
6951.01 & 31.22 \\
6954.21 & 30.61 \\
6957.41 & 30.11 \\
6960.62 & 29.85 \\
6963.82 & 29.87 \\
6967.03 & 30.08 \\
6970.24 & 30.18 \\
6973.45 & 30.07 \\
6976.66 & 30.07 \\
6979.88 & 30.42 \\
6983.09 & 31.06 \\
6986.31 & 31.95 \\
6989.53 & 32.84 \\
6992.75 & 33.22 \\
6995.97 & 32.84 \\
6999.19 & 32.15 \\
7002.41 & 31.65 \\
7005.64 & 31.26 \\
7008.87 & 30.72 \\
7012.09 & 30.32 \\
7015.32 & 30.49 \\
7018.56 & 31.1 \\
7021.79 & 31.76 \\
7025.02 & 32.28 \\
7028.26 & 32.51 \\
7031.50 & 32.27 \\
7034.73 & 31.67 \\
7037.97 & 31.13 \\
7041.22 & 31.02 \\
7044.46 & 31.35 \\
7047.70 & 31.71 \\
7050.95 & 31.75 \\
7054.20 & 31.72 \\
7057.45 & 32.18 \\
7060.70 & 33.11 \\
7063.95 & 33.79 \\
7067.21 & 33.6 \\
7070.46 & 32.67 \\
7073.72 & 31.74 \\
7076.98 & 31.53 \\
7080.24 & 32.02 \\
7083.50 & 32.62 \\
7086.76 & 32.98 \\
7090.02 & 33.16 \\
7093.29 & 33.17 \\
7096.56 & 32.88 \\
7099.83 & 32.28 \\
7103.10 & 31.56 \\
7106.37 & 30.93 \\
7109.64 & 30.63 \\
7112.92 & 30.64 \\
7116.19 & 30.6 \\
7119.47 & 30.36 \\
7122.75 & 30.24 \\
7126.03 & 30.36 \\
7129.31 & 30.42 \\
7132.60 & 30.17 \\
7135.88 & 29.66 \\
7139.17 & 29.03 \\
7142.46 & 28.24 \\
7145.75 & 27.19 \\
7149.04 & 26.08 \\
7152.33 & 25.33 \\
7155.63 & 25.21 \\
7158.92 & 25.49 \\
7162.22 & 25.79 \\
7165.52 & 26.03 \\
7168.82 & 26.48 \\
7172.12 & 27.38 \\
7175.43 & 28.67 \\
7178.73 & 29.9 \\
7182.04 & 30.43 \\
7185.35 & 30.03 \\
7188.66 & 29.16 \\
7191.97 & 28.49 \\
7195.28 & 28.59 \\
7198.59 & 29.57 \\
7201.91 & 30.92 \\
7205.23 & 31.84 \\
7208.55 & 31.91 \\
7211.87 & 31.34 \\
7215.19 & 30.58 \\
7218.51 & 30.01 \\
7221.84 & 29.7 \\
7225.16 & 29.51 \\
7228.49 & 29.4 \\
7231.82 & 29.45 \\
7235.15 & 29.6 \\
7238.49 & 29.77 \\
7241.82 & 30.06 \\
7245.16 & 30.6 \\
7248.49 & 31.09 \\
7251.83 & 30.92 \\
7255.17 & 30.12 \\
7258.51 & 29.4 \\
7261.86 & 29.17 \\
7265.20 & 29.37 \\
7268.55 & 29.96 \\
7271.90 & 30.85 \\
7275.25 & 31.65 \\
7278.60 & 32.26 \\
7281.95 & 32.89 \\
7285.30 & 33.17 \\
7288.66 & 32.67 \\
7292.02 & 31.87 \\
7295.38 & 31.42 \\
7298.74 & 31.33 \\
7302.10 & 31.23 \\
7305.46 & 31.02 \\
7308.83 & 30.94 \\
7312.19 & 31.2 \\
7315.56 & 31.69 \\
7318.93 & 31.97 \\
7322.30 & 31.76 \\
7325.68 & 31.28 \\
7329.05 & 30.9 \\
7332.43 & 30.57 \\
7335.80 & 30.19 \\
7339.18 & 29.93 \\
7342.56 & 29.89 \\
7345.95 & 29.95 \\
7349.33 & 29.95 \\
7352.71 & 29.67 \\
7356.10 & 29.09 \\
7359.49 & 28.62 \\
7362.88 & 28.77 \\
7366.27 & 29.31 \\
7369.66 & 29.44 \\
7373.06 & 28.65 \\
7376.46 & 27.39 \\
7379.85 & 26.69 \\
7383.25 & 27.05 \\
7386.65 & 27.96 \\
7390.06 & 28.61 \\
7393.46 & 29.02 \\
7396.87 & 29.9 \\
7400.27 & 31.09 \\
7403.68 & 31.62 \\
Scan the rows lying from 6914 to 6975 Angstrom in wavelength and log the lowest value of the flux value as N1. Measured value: 28.88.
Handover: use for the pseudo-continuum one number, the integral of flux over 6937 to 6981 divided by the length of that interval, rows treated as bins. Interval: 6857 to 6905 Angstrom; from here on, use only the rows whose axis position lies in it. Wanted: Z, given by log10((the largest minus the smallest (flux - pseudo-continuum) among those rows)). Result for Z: 0.74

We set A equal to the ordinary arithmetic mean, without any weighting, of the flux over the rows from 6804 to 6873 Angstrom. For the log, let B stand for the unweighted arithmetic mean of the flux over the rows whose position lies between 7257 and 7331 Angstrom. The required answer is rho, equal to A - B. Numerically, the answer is -2.2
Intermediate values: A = 29.0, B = 31.3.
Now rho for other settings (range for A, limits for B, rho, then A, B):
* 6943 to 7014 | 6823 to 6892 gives 2.4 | 31.1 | 28.7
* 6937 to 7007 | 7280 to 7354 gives 0.0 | 31.1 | 31.2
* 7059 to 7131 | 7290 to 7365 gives 1.3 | 31.9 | 30.6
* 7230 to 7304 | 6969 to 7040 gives -0.6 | 30.9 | 31.5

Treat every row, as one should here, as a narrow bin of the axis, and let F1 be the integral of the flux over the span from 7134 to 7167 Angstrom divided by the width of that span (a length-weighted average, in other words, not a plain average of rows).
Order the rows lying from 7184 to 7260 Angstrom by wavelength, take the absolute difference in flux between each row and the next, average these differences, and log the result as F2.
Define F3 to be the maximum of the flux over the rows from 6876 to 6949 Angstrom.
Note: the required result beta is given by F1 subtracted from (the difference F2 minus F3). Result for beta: -58.3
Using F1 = 27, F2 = 0.493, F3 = 31.97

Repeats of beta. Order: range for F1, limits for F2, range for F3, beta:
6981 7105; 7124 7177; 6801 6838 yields -64.7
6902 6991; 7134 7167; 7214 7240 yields -60.2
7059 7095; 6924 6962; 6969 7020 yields -65.5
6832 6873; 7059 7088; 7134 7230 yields -59.1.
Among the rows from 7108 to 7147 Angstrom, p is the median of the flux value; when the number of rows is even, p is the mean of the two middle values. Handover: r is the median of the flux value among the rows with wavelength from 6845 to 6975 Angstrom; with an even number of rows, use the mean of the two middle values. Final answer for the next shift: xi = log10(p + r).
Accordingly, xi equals 1.78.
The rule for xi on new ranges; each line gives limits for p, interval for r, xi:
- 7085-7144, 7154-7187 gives 1.76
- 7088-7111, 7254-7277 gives 1.79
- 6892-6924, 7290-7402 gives 1.77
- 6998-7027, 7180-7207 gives 1.79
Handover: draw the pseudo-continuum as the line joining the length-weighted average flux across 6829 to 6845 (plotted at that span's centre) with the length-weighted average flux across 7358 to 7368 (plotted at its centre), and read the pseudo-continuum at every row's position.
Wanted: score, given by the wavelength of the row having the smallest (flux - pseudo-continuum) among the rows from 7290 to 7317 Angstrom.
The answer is 7308.83 Angstrom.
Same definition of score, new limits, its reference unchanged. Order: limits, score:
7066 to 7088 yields 7076.98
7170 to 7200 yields 7172.12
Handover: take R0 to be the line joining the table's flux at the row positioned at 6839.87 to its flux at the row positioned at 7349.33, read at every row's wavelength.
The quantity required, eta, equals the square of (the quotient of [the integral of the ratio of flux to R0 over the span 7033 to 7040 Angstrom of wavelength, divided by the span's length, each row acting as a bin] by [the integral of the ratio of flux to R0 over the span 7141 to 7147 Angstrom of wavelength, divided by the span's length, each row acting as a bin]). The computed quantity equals 1.33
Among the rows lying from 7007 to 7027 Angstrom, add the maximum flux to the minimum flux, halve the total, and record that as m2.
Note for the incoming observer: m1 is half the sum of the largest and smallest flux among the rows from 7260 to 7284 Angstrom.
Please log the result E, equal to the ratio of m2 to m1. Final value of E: 1.01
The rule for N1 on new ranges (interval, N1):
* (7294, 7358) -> 29.09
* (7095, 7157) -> 25.21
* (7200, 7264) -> 29.17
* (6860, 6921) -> 26.37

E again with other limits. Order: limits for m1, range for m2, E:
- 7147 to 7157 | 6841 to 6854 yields 1.11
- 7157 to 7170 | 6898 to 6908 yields 1.17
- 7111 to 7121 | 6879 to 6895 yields 1.03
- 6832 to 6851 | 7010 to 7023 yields 1.12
